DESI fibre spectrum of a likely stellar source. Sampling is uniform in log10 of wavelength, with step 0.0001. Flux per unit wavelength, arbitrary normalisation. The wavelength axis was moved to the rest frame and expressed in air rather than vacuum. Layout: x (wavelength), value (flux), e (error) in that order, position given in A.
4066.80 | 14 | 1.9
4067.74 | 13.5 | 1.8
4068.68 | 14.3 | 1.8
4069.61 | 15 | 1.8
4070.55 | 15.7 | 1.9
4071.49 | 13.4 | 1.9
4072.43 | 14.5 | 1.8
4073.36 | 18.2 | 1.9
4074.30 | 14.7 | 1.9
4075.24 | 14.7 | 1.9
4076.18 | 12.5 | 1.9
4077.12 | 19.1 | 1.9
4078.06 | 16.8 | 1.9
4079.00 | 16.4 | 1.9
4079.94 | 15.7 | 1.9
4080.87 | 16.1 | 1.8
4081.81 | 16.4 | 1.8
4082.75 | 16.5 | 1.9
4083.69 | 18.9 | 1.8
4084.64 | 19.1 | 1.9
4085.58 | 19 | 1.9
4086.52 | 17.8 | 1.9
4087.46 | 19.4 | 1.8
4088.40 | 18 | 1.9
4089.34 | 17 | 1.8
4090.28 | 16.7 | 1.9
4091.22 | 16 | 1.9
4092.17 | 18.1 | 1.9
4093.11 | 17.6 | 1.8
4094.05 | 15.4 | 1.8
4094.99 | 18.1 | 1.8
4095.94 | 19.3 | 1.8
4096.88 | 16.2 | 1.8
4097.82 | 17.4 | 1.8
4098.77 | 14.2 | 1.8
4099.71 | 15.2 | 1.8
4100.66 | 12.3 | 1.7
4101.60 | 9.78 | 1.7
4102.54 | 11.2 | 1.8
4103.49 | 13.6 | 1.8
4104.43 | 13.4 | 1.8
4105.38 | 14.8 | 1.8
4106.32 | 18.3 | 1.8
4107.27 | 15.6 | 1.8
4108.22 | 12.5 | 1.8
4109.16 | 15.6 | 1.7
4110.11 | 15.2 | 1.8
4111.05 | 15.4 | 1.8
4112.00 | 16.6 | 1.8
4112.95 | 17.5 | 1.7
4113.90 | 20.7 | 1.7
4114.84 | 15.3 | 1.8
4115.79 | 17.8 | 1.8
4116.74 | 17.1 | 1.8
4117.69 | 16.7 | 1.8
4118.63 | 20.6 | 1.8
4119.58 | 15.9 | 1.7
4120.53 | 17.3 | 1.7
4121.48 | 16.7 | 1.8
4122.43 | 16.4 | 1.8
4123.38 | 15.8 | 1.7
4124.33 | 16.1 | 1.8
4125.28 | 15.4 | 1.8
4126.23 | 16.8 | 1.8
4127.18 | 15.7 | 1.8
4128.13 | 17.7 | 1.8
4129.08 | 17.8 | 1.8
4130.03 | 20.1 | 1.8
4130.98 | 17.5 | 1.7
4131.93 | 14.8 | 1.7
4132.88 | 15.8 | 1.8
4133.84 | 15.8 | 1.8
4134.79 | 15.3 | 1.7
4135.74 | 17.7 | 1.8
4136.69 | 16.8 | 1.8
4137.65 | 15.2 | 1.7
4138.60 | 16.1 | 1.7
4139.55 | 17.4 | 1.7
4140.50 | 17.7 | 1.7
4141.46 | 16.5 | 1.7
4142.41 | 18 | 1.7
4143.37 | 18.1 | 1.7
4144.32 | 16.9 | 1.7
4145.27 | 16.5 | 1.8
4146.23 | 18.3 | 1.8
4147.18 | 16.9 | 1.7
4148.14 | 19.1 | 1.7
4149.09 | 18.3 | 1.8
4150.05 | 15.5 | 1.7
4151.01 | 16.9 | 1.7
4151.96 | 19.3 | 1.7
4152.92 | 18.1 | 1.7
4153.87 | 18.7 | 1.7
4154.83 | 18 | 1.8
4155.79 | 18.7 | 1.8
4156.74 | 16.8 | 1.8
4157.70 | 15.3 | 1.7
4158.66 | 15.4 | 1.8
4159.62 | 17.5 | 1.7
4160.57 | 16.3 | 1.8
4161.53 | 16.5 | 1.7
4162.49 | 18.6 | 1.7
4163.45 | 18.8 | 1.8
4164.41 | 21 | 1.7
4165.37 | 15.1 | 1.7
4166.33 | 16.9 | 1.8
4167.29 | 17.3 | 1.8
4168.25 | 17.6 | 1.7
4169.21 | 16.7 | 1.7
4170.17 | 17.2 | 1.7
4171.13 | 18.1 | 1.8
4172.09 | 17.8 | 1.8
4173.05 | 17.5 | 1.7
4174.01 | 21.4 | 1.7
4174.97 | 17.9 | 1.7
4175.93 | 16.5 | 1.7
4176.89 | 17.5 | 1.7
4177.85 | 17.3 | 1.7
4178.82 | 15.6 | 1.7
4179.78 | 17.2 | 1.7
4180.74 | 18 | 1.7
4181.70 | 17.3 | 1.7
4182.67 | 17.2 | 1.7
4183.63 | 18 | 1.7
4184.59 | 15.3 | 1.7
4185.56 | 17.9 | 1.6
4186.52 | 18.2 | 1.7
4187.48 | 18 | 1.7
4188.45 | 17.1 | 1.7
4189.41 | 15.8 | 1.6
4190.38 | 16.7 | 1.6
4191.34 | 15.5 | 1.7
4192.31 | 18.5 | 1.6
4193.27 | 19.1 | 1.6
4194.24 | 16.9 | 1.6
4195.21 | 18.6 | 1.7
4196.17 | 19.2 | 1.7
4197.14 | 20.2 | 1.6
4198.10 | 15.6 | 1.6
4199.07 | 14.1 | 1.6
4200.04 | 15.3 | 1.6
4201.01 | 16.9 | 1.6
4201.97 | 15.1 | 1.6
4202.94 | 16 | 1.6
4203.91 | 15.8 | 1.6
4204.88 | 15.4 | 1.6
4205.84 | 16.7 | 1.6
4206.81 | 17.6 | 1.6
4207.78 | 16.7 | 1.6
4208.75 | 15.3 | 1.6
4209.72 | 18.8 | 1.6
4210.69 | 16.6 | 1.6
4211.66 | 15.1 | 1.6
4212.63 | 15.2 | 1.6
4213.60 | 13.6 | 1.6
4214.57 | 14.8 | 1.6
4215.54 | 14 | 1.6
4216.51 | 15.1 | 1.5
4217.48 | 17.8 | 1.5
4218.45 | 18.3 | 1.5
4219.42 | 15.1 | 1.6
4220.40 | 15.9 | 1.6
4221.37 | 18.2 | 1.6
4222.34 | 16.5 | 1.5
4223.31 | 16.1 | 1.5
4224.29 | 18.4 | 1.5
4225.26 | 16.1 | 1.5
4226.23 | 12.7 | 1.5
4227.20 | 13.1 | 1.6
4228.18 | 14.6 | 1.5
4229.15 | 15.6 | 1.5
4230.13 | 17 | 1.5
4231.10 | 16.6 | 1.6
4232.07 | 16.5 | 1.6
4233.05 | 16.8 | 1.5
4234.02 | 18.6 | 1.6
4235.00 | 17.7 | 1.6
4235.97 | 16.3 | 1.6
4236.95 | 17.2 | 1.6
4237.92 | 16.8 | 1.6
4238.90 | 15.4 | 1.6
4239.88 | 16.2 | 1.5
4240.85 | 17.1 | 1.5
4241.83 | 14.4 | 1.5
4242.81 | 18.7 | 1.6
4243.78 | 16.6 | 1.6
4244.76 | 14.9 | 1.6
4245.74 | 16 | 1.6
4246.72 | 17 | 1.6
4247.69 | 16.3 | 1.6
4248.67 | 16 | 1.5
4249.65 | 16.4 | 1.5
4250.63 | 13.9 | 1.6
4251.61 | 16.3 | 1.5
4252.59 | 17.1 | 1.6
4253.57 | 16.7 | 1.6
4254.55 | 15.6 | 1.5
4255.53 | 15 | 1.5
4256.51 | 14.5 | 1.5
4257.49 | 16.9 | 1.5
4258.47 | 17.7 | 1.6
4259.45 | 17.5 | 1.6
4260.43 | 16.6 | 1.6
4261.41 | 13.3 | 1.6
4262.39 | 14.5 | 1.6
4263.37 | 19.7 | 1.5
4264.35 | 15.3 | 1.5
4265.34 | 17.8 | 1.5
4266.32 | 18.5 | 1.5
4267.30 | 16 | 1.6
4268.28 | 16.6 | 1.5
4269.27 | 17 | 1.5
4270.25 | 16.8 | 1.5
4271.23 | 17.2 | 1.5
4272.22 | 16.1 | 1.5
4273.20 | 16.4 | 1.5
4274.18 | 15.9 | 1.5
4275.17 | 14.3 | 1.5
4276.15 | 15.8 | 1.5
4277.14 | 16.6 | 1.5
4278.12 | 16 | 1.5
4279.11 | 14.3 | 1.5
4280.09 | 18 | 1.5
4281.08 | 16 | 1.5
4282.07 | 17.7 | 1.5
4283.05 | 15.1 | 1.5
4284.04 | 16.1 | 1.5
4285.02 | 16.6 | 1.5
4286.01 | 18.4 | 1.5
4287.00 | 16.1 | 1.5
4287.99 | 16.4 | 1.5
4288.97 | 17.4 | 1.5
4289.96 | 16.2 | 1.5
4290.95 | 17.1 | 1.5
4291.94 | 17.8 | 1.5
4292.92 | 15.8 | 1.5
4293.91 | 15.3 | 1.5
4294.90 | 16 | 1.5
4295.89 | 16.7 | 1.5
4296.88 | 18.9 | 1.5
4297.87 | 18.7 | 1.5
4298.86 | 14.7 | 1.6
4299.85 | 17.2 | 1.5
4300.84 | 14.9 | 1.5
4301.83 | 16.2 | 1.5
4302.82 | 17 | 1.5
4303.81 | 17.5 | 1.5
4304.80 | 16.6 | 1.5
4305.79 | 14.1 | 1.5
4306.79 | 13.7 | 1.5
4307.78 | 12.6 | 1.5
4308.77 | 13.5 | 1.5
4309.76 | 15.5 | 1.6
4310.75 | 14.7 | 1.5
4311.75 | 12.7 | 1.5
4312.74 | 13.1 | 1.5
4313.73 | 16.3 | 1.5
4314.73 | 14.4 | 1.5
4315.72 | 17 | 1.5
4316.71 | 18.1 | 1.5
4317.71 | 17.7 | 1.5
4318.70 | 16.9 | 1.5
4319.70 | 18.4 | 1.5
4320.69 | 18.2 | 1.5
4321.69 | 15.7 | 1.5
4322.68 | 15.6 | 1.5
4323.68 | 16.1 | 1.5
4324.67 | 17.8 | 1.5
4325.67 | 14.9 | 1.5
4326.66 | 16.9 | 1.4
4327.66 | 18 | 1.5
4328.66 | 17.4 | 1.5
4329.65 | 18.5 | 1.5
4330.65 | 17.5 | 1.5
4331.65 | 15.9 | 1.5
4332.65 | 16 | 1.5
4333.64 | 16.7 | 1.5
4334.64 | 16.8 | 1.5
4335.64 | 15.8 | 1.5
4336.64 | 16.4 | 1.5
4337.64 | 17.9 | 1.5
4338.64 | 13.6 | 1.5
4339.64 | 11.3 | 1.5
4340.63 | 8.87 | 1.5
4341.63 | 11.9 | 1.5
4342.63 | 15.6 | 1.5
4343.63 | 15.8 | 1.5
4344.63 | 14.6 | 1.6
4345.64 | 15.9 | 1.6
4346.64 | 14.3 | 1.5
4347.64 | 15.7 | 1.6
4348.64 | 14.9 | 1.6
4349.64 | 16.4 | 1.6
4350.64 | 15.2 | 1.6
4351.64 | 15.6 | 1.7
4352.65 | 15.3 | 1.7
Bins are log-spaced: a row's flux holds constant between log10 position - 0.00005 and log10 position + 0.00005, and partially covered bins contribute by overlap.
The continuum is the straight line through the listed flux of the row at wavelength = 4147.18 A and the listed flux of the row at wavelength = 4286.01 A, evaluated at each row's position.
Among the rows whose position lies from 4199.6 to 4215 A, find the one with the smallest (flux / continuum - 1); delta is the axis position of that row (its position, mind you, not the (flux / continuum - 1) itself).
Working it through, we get 4213.60 A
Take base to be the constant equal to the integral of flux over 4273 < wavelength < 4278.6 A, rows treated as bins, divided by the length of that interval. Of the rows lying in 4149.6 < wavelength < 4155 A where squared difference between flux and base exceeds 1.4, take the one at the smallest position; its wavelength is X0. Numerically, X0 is 4151.96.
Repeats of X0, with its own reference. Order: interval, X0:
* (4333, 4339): 4337.64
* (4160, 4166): 4162.49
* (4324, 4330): 4324.67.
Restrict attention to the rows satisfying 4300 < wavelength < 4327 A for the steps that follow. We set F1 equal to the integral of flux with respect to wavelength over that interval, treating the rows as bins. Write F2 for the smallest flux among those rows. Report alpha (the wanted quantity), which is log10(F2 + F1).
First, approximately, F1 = 427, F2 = 12.6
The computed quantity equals 2.64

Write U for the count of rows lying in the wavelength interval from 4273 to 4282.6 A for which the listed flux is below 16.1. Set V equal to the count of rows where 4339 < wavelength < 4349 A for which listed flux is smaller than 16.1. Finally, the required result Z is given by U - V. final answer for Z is -4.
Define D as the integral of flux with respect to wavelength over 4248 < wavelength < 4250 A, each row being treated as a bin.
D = 32.3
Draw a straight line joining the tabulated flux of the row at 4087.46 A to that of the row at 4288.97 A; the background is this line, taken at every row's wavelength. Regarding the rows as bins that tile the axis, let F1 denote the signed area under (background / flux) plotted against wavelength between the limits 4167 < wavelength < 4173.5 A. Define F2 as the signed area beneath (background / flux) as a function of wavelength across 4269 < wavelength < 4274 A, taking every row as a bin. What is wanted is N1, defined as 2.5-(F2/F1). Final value 1.7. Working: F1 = 6.9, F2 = 5.3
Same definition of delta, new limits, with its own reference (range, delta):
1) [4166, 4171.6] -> 4169.21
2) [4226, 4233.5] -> 4226.23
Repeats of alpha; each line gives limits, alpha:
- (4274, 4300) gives 2.65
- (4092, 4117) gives 2.60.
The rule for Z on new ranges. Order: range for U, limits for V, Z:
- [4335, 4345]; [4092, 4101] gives 4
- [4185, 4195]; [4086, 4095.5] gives 0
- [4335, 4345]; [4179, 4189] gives 7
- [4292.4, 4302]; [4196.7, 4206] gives -2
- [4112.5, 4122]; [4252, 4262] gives -2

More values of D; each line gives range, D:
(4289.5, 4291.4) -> 31.6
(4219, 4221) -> 31.2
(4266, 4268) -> 34.2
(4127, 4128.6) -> 27.0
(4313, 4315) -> 30.3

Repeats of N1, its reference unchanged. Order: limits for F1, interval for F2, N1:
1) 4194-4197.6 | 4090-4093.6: 1.3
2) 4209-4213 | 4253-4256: 1.7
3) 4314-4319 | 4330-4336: 1.3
